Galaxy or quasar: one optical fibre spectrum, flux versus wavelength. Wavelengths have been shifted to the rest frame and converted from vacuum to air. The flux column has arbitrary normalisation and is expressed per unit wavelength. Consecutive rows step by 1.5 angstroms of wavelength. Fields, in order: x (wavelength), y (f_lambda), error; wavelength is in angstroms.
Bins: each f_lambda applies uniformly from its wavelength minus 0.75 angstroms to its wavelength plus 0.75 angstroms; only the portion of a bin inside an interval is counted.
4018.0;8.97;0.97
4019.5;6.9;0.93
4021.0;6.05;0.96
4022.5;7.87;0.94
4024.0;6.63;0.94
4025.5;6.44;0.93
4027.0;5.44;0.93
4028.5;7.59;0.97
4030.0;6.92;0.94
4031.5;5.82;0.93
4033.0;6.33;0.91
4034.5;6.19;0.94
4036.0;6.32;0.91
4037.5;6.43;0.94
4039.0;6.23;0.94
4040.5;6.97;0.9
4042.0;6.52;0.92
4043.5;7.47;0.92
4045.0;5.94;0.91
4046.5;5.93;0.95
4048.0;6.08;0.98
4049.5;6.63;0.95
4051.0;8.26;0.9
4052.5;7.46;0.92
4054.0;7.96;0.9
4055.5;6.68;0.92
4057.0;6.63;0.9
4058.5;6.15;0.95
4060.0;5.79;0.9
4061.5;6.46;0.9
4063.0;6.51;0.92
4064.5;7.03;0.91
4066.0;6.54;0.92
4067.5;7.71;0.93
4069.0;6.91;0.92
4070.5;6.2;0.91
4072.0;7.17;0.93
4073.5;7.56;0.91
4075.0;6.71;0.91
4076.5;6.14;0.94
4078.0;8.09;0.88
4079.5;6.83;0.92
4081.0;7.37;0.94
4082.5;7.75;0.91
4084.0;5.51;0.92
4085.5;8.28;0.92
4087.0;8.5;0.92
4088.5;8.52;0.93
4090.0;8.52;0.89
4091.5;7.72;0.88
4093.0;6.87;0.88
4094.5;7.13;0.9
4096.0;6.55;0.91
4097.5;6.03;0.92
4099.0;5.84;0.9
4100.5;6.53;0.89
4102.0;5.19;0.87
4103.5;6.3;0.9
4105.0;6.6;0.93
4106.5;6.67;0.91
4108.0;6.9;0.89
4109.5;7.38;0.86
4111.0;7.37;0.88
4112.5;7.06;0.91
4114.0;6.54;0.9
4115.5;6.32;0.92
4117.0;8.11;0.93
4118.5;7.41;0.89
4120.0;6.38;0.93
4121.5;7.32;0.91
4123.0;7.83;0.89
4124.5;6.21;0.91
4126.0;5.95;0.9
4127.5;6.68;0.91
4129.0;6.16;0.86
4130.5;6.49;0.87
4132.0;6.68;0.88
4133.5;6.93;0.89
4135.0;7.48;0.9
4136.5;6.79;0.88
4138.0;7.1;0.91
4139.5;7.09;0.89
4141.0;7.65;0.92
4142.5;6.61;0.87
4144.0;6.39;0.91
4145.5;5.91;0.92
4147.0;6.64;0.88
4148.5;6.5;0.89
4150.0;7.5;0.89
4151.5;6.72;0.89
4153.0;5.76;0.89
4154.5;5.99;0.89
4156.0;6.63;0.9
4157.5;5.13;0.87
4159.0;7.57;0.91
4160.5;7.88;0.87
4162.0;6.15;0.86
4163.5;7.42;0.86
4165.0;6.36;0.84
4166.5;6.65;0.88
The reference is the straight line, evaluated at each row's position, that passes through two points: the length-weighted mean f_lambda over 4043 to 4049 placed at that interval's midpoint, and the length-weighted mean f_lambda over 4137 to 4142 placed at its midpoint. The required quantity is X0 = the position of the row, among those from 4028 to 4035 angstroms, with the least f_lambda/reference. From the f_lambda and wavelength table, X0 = 4031.5 angstroms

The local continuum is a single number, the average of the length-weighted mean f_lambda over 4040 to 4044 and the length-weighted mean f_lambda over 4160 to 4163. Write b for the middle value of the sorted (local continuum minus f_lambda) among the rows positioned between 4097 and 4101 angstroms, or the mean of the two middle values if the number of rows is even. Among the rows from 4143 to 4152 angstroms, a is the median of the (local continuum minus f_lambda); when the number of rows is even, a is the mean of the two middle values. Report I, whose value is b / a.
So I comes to 2.4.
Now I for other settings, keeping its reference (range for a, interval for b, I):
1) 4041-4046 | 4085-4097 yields -2.3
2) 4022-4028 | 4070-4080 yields 0.3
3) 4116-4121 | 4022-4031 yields -0.4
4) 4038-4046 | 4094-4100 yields 1.5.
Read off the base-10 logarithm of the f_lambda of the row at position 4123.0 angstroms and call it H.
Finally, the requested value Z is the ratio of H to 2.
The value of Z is 0.447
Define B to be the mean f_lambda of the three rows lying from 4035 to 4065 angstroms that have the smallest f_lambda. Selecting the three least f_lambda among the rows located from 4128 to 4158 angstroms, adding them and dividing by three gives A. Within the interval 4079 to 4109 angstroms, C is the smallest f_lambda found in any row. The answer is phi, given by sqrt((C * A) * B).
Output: 13.1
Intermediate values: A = 5.60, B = 5.89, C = 5.19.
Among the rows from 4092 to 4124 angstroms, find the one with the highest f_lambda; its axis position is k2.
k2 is 4117.0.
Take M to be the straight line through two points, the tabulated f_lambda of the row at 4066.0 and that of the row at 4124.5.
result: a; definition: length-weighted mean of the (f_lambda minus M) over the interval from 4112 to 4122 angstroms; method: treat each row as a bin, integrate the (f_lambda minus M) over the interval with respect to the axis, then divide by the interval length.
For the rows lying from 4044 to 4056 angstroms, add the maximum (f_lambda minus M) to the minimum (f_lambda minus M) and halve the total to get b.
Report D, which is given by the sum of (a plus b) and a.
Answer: 1.98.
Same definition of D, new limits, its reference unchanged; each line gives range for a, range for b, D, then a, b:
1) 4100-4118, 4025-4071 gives 1.08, 0.5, 0.16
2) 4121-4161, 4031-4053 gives 1.56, 0.6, 0.36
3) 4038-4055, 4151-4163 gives 0.89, 0.2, 0.49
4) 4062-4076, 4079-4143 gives 1.25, 0.4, 0.48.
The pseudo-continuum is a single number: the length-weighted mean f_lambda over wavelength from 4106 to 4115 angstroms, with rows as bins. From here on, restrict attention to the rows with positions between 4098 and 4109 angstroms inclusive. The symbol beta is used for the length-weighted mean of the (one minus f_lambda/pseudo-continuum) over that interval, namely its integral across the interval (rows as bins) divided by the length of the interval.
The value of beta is 0.10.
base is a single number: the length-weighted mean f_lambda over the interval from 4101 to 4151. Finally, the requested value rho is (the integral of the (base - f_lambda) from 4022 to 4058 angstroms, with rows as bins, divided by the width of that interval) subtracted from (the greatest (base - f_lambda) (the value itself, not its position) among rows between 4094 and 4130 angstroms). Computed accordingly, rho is 1.50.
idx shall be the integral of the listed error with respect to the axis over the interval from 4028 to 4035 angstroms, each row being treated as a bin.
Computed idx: 6.56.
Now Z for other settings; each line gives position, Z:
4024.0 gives 0.411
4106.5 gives 0.412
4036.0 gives 0.400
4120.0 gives 0.402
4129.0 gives 0.395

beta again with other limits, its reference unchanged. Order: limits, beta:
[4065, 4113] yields -0.01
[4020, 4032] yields 0.05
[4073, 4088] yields -0.04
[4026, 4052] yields 0.06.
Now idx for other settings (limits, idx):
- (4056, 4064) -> 7.31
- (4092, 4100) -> 7.21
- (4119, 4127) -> 7.26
